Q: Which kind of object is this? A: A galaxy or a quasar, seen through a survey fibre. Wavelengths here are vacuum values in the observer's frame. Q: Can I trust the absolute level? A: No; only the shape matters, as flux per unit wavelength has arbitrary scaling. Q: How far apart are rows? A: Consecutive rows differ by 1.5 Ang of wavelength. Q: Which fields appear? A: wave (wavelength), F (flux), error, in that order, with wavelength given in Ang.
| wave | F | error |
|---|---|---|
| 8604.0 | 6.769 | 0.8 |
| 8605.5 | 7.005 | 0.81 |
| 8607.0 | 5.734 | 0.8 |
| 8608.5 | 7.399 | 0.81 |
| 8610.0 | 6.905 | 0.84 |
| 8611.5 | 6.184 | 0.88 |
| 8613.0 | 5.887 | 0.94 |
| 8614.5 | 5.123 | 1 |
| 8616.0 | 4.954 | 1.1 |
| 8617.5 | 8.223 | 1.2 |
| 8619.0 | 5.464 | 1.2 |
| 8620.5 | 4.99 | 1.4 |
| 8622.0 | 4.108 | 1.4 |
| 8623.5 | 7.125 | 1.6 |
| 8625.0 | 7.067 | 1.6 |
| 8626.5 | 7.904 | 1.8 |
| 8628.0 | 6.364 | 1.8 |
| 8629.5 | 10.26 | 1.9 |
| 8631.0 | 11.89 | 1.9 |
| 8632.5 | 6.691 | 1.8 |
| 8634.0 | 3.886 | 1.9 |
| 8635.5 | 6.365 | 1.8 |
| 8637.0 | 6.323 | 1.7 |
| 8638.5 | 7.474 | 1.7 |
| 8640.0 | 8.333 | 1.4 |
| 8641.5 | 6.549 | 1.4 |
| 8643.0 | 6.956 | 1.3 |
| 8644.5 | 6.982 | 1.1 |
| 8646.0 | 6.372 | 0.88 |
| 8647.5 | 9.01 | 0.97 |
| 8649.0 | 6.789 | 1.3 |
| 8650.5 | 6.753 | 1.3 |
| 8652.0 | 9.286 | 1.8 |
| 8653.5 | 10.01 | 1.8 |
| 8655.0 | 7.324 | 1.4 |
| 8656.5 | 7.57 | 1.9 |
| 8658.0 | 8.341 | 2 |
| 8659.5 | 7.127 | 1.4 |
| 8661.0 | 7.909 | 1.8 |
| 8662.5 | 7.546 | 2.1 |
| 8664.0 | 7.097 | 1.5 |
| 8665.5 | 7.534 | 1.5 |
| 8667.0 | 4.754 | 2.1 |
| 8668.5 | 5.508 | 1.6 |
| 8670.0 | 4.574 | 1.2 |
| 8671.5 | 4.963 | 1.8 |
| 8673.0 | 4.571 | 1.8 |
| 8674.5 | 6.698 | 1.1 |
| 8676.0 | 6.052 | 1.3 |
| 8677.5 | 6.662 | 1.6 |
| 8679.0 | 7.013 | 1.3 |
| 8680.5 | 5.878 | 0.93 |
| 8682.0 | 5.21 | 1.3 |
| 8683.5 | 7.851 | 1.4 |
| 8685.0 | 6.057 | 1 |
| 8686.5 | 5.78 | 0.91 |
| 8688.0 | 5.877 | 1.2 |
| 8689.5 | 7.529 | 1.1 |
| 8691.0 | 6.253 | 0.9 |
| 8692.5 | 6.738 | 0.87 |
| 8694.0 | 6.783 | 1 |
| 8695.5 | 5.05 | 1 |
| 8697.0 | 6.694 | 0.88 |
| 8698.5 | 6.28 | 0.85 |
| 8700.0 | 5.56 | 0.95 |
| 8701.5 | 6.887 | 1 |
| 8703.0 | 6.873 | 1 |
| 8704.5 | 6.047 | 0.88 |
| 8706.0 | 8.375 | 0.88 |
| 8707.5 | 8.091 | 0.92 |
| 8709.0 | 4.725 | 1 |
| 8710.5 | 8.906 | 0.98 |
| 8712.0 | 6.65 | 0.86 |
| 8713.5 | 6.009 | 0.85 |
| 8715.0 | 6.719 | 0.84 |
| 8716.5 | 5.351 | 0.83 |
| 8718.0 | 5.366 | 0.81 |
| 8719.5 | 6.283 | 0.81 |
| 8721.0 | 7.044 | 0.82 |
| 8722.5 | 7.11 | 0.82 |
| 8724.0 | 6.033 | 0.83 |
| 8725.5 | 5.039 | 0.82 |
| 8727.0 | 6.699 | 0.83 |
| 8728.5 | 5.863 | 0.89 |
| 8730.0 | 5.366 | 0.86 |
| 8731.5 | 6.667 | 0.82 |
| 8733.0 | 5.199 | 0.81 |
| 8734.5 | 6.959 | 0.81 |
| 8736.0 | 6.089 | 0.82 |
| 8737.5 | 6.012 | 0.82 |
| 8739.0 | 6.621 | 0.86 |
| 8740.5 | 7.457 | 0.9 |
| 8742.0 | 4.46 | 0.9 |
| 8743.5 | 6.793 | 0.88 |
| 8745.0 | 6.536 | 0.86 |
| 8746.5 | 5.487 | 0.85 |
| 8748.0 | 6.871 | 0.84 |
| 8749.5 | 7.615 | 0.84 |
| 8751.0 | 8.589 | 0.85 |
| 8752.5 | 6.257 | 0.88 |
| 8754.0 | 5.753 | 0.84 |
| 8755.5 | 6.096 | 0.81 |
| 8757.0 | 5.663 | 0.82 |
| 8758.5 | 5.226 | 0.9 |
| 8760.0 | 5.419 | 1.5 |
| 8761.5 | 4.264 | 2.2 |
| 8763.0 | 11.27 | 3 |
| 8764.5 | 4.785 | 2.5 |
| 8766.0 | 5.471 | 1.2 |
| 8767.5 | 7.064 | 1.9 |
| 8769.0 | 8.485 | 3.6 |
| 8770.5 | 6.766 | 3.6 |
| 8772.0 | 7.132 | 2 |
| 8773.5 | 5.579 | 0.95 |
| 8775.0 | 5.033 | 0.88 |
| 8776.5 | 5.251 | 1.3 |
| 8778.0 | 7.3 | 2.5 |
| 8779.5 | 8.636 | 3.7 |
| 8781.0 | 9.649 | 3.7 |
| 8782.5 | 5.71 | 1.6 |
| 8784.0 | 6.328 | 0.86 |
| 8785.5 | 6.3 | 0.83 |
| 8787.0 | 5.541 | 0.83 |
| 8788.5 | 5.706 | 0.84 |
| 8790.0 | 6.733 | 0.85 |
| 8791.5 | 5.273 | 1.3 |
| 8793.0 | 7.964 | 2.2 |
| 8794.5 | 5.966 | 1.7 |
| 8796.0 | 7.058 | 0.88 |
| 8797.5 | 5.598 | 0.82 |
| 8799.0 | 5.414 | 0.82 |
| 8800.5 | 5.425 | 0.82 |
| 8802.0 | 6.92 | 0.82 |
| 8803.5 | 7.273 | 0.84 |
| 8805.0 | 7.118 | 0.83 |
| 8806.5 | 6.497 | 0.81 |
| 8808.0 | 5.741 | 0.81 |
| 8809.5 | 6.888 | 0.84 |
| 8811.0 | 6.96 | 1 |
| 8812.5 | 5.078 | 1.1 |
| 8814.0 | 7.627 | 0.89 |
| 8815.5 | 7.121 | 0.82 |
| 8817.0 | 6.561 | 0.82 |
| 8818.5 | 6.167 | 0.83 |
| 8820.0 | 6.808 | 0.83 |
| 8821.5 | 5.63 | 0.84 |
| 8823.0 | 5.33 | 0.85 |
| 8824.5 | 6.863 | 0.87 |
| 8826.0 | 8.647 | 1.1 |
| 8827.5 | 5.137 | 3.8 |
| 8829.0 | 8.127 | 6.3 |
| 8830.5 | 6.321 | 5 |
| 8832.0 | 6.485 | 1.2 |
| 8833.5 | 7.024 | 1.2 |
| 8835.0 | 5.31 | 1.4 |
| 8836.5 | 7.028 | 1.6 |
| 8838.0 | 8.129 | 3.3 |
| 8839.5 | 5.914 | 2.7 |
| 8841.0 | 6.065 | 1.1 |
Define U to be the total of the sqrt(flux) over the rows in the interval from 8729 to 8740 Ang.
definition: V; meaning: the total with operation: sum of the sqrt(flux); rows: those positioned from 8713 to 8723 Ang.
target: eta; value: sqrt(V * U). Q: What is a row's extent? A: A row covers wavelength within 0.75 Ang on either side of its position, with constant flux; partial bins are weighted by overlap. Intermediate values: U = 17.3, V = 17.5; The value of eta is 17.4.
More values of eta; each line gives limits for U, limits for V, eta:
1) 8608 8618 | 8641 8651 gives 18.1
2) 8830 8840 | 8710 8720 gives 17.8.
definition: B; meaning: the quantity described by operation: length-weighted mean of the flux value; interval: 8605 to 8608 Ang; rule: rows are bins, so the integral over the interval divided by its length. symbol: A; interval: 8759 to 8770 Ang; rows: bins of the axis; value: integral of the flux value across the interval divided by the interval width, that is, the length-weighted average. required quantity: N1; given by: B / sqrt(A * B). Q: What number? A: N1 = 0.98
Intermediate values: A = 6.65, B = 6.4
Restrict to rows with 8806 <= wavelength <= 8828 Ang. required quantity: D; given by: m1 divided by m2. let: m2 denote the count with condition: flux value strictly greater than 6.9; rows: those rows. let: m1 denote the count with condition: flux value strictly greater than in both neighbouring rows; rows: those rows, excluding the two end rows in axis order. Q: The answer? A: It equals 1.00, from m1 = 4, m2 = 4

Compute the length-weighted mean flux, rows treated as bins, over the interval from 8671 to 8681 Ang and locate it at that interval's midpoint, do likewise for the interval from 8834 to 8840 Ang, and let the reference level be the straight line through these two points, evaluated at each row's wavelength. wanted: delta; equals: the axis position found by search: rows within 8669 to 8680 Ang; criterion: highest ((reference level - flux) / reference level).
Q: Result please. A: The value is 8673.0 Ang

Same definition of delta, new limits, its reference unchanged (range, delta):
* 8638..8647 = 8646.0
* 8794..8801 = 8799.0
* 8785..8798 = 8791.5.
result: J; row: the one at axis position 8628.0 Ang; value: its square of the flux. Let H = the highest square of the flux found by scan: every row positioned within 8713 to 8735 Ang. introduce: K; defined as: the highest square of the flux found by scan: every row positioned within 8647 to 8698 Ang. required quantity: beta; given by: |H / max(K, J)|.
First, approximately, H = 51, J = 41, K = 100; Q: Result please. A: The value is 0.5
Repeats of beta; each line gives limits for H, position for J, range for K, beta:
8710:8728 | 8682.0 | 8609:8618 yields 1.2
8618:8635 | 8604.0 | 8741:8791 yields 1.1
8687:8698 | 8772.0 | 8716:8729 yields 1.1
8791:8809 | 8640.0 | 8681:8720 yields 0.8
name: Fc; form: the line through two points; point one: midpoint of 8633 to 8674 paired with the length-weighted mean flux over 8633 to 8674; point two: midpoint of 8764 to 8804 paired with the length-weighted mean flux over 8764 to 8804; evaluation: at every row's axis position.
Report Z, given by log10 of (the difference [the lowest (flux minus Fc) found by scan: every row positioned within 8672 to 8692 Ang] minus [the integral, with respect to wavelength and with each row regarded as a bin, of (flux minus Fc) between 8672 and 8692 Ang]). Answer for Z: 0.9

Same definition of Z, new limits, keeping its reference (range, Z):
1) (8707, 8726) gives 0.5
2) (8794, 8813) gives -0.8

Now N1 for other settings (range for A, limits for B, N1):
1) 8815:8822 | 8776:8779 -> 1.01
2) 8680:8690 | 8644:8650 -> 1.08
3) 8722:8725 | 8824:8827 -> 1.09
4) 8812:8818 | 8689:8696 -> 0.99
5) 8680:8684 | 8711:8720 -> 0.99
